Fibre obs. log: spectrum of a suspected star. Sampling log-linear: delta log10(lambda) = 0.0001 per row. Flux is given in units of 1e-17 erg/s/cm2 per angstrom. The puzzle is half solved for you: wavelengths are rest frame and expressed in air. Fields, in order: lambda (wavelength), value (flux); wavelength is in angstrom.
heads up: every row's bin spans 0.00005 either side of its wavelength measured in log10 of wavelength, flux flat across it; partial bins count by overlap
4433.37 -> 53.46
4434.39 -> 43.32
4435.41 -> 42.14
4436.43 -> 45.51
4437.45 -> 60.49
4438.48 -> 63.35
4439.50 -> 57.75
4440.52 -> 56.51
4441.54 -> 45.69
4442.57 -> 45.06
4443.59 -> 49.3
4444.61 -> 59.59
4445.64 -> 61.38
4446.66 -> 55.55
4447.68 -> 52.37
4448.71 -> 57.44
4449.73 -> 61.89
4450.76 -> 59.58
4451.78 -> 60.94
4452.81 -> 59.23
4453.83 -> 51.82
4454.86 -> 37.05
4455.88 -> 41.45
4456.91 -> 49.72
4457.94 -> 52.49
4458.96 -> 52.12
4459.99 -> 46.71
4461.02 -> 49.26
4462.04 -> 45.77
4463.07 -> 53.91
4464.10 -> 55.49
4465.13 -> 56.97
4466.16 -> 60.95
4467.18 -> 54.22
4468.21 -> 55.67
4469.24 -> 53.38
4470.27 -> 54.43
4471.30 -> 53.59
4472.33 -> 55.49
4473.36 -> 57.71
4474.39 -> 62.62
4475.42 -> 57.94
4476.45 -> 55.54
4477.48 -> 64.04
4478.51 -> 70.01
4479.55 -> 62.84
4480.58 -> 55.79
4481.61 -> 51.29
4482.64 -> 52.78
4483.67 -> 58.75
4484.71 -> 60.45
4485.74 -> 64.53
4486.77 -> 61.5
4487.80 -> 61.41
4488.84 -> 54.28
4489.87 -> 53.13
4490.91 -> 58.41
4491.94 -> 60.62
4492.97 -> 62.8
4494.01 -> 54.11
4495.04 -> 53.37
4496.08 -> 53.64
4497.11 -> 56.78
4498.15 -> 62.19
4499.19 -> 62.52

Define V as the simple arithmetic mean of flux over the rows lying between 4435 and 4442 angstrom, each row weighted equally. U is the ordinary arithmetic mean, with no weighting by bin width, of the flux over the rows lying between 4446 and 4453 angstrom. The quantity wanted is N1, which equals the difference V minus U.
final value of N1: -5.1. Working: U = 58.1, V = 53.1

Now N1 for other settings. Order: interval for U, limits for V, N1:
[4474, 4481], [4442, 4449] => -6.9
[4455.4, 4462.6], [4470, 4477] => 8.5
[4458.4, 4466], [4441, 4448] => 1.2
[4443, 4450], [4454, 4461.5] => -9.8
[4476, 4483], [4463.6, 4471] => -3.0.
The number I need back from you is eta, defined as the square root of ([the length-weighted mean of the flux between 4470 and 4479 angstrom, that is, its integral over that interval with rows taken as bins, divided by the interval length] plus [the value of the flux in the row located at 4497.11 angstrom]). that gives 10.8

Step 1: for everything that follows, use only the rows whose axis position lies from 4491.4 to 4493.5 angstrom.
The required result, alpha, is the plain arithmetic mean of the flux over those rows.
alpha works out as 61.7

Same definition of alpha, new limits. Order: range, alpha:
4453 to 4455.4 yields 44.4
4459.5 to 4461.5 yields 48.0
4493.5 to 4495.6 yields 53.7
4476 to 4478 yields 59.8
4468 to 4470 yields 54.5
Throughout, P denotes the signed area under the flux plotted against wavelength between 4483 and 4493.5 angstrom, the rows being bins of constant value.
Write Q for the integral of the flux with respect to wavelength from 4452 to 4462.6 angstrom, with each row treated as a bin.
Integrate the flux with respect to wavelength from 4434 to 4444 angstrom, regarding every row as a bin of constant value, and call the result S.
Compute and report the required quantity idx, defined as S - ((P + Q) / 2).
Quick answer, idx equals -61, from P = 624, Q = 519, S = 510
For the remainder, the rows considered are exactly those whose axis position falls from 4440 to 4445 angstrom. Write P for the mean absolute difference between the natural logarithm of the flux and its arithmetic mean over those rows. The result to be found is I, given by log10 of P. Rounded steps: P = 0.105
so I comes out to -1.0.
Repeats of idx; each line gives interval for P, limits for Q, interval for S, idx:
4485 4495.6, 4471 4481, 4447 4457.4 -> -55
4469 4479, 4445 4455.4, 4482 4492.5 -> 32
